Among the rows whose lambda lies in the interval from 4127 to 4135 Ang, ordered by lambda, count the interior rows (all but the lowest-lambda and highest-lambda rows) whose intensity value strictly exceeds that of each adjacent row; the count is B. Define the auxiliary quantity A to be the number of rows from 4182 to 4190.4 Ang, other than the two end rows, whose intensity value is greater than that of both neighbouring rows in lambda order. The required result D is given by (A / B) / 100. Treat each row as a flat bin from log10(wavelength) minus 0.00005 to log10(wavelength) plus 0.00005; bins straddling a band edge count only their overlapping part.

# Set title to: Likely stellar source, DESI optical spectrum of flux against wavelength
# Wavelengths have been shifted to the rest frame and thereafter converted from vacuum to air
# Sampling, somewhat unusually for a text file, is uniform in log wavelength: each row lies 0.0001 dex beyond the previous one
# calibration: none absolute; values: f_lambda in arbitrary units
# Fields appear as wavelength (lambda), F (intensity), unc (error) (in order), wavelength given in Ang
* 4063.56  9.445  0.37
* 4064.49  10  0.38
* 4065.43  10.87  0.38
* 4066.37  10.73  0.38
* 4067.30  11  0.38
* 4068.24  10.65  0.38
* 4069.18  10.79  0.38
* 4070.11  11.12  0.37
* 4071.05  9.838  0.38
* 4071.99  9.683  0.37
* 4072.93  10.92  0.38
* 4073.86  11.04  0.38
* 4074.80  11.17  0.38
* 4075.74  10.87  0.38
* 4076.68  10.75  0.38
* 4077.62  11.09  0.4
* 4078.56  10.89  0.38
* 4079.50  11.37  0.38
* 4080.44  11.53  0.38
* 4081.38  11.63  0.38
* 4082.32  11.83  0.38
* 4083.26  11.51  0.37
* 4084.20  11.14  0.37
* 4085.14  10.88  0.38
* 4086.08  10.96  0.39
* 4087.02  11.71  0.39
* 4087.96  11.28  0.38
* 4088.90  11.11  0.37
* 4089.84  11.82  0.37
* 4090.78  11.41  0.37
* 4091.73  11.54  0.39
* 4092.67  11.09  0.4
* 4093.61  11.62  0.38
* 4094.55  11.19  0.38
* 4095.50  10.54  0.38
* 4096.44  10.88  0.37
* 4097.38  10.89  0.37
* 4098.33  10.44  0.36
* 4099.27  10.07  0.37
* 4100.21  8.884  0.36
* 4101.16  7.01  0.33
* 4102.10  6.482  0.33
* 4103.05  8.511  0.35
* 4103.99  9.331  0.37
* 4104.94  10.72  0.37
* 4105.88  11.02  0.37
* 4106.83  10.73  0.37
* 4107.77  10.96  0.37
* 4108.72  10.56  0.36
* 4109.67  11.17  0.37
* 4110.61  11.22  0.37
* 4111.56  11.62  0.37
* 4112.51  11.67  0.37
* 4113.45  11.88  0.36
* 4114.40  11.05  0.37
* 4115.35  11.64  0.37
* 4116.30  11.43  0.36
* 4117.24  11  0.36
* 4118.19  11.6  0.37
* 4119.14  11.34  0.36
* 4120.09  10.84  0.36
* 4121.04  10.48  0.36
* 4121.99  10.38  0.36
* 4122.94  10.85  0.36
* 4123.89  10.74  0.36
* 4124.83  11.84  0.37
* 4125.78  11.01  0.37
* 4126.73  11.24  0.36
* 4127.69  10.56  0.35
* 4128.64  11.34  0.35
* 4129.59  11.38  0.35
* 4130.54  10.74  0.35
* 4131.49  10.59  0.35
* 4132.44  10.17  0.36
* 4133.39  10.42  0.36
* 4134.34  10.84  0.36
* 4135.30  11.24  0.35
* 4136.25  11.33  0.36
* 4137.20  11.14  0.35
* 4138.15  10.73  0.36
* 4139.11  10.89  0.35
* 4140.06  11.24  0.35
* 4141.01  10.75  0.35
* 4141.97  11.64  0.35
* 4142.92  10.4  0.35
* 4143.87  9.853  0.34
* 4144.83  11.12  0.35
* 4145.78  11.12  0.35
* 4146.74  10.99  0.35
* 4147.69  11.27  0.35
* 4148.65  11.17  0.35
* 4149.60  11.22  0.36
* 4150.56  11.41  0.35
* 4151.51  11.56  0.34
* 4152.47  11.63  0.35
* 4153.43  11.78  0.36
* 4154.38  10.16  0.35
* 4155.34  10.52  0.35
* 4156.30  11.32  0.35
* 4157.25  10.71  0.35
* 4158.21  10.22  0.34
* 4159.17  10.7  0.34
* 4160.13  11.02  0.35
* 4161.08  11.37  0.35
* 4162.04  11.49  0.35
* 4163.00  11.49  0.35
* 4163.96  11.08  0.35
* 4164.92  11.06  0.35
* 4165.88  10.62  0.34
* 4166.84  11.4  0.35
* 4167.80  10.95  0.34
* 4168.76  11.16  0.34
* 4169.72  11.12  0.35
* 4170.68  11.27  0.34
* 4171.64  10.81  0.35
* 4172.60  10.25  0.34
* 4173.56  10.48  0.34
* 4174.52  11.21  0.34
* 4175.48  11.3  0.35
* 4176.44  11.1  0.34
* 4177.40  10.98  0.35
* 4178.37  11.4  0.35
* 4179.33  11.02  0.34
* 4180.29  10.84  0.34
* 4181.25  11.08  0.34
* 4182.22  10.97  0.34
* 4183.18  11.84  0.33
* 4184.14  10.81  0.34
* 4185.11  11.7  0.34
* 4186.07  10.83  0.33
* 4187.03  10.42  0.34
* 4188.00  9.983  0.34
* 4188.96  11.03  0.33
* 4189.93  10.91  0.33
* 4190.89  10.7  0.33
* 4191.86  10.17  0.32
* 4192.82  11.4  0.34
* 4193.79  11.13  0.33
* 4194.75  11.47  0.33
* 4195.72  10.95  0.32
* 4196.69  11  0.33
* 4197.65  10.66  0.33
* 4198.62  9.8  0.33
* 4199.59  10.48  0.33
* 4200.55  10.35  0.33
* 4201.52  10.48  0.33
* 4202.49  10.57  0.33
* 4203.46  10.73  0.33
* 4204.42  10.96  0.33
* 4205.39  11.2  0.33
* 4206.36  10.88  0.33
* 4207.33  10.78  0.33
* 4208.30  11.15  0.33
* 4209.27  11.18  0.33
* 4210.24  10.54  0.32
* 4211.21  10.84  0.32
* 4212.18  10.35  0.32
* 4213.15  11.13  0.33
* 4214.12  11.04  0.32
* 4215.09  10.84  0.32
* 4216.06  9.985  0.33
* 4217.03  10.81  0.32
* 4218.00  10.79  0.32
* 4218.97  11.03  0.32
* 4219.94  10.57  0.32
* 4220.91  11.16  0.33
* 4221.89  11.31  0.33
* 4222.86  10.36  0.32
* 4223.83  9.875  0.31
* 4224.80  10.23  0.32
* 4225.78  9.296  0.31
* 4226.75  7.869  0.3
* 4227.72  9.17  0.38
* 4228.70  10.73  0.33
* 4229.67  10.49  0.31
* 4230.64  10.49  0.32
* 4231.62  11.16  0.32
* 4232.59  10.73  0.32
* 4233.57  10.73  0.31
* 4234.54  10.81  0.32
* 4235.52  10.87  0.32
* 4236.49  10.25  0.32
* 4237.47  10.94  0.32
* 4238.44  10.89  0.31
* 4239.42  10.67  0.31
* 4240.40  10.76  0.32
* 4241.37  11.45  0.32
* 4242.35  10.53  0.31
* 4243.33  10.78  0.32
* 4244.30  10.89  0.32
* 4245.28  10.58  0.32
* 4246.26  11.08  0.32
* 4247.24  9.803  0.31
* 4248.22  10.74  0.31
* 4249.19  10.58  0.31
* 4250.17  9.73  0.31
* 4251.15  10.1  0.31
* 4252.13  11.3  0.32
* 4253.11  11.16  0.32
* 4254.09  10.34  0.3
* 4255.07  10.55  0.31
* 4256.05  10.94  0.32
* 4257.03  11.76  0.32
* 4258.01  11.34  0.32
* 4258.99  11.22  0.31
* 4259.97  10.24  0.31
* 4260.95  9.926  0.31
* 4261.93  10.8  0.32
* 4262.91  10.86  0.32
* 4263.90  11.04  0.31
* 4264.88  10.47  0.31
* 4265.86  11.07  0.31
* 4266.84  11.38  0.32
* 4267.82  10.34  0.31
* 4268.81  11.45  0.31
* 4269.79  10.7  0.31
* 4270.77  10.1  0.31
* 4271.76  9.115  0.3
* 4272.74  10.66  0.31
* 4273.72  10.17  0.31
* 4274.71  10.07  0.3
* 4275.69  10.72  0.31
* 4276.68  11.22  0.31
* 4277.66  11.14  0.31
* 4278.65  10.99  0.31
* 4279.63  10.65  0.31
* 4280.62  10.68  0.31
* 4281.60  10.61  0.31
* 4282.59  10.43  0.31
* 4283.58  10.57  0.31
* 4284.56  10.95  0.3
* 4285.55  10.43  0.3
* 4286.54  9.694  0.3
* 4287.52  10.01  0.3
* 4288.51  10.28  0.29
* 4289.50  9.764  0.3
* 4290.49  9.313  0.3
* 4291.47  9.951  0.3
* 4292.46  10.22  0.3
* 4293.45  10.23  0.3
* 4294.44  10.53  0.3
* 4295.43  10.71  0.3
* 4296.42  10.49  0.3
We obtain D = 0.030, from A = 3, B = 1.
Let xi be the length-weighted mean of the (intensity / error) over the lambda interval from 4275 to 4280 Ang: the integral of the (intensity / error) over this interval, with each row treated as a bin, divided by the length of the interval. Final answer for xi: 35.3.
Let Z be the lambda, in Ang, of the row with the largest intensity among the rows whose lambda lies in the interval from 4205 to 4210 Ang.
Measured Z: 4205.39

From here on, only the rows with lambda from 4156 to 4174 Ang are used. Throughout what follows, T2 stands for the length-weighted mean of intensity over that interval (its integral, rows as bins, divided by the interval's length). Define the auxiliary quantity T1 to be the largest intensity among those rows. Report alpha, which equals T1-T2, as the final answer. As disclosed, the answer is 0.52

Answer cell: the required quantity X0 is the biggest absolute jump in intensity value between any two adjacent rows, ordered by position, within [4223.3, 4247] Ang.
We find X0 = 1.6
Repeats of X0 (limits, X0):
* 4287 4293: 0.6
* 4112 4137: 1.1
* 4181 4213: 1.2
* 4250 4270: 1.2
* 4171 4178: 0.7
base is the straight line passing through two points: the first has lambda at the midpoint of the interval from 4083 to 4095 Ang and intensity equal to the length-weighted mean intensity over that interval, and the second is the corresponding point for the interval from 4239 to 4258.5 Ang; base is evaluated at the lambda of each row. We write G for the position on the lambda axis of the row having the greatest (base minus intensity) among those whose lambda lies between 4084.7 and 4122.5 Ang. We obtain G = 4102.10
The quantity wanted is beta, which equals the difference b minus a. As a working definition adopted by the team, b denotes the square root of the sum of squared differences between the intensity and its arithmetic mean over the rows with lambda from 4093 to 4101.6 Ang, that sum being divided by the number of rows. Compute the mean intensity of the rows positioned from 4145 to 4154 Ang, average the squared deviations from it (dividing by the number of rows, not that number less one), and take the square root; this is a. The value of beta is 1.09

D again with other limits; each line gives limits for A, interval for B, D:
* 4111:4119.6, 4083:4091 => 0.015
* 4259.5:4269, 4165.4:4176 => 0.007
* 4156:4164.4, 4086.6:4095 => 0.000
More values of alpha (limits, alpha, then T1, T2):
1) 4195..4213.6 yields 0.46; 11.2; 10.7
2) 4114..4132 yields 0.79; 11.84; 11.1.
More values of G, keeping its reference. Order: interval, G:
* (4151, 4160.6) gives 4154.38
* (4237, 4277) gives 4271.76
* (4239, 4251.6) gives 4250.17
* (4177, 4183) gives 4180.29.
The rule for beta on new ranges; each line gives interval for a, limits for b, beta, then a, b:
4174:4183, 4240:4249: 0.25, 0.17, 0.42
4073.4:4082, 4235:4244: 0.02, 0.29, 0.31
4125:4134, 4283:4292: 0.06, 0.41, 0.47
